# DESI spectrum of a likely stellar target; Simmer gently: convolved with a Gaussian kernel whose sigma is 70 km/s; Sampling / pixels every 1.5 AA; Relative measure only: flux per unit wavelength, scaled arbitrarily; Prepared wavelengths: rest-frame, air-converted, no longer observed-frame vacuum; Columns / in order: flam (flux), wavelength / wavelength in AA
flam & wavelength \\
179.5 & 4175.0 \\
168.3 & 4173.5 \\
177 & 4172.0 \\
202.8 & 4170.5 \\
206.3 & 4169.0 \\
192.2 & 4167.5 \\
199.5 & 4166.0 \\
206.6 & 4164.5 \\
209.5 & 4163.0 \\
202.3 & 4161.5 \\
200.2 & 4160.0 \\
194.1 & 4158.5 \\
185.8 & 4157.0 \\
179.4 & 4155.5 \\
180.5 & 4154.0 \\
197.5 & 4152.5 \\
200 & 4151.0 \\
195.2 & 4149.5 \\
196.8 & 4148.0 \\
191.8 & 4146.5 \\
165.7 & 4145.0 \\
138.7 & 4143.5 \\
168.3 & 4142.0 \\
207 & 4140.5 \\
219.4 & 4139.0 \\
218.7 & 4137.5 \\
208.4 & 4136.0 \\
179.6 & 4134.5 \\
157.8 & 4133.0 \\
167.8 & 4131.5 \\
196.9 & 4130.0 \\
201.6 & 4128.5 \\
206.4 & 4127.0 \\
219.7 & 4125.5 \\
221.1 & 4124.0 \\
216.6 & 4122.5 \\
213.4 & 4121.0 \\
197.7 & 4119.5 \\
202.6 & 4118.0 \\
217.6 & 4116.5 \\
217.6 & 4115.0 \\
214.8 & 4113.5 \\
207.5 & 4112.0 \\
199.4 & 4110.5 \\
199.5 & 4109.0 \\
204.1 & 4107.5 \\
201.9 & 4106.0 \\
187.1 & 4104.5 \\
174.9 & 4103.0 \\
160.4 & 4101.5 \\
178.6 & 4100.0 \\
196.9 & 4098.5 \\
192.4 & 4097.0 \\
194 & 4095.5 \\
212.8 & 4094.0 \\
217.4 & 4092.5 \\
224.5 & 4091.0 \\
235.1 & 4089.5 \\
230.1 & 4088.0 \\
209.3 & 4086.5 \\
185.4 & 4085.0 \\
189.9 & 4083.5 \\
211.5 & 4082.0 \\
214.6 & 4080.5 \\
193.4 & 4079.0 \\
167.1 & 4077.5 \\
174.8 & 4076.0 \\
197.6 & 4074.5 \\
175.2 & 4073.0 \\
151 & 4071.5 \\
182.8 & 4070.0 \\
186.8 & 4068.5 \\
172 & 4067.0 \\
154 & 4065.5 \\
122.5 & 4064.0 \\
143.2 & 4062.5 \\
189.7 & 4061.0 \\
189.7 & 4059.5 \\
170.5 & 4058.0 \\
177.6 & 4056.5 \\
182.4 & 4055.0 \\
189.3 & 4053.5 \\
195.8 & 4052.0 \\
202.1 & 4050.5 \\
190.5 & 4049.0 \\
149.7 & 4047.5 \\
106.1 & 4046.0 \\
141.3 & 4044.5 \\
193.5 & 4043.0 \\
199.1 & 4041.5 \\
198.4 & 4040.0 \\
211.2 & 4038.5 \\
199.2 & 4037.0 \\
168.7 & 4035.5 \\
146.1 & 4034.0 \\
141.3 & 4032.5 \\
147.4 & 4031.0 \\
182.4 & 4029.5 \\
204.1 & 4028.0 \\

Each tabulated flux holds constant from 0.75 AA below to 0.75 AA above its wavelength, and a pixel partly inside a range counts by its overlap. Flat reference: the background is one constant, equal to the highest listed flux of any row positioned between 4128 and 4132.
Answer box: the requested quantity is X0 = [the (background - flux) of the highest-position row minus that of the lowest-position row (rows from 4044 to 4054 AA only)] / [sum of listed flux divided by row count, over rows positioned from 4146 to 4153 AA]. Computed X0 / -0.24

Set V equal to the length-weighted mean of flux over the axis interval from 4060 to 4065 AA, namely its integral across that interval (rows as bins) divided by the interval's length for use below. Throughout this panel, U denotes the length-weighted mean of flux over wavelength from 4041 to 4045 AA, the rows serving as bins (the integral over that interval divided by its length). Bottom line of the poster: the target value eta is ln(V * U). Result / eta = 10.2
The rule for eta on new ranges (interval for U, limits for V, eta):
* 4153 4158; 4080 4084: 10.5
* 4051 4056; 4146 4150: 10.5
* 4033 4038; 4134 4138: 10.5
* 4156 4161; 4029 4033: 10.3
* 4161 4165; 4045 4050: 10.3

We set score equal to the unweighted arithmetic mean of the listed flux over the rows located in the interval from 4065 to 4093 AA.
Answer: 193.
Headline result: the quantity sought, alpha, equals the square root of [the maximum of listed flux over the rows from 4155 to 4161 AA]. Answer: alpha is 14.1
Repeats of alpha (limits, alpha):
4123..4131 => 14.9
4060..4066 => 13.8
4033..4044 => 14.5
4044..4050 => 13.8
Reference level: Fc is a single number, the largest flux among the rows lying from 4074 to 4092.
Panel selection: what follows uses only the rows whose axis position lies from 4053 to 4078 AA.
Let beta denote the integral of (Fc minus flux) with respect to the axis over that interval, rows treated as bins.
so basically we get 1577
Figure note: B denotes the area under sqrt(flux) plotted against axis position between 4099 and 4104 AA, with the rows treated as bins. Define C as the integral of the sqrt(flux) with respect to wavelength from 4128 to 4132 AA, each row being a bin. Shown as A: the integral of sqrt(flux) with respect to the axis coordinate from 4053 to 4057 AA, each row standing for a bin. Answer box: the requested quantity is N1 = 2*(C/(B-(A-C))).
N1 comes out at 1.65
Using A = 54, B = 66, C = 55.0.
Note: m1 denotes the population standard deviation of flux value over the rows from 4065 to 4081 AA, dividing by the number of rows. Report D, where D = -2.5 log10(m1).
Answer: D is -3.13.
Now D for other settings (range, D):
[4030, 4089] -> -3.56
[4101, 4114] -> -3.03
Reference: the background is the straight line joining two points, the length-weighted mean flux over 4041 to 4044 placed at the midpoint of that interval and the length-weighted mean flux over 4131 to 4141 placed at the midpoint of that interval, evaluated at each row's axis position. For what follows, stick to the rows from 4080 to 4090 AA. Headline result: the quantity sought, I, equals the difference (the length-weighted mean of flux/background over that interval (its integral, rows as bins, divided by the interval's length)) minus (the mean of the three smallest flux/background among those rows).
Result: 0.08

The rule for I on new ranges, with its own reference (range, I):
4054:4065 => 0.12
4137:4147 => 0.15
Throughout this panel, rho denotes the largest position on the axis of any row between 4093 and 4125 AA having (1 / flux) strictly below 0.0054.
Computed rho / 4124.0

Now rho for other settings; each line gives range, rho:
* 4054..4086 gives 4085.0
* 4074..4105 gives 4104.5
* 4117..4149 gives 4148.0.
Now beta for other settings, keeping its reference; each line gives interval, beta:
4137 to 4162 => 1121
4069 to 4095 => 959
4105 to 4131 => 716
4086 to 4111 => 852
